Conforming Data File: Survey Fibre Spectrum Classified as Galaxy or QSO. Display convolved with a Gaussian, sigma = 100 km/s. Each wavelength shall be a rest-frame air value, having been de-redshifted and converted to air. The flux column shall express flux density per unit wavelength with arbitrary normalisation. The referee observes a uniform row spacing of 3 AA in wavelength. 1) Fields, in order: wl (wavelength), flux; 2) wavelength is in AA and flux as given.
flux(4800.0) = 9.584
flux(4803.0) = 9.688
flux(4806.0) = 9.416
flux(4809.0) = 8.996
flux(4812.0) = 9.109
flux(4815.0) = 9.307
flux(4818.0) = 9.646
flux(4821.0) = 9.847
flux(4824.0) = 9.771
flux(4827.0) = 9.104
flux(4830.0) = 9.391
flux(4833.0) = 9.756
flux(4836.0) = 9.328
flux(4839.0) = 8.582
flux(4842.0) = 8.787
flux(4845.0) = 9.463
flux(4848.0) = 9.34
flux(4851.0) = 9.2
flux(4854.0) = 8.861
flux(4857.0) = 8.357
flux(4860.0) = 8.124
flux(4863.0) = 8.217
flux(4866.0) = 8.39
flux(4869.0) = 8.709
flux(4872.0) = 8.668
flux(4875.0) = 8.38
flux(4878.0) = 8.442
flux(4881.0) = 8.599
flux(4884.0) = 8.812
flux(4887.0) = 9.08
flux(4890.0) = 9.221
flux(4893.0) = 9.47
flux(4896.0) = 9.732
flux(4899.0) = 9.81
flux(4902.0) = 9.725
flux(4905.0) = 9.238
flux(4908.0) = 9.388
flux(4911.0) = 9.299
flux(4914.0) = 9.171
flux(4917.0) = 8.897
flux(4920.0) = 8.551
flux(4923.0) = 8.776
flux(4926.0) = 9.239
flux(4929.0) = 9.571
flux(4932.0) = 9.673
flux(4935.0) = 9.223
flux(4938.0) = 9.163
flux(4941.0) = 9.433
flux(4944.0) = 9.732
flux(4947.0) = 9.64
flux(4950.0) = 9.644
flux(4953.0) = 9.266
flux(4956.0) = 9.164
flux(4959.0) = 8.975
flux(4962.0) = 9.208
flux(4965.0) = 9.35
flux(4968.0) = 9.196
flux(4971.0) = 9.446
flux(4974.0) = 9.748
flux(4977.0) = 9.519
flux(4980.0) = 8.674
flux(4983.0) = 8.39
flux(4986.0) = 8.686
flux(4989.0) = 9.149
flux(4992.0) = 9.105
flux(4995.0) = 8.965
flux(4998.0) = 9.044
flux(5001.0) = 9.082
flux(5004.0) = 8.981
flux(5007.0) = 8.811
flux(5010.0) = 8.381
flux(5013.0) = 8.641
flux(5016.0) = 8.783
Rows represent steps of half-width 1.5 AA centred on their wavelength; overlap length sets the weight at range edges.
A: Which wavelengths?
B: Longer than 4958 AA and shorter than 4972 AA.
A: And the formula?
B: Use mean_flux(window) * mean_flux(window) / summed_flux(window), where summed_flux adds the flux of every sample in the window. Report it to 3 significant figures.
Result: 1.85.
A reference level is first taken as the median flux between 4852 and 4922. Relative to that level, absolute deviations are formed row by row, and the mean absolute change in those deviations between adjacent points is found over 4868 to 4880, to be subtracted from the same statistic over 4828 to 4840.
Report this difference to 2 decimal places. 0.20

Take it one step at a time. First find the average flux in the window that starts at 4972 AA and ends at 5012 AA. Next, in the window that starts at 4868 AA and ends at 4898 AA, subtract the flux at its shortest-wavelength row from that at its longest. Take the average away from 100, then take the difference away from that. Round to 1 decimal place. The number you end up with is 90.0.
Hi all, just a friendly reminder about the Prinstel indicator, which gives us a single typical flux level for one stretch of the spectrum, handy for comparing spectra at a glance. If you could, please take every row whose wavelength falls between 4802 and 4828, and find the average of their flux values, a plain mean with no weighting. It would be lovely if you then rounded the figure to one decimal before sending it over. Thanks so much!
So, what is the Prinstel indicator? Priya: 9.4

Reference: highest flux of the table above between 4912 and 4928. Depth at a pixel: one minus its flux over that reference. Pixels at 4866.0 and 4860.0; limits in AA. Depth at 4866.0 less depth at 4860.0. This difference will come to -0.03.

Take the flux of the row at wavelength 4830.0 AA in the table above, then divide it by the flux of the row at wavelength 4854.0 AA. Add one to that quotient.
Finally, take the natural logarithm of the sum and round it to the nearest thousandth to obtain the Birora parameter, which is 0.723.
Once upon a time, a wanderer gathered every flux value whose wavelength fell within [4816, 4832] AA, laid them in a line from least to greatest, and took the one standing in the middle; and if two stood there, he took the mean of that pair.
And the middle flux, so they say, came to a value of 9.65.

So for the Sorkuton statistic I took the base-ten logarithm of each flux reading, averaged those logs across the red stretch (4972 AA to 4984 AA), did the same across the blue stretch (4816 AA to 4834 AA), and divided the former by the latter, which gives 0.98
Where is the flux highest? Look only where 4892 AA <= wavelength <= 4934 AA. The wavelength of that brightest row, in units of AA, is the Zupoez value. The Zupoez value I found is 4899.0 AA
